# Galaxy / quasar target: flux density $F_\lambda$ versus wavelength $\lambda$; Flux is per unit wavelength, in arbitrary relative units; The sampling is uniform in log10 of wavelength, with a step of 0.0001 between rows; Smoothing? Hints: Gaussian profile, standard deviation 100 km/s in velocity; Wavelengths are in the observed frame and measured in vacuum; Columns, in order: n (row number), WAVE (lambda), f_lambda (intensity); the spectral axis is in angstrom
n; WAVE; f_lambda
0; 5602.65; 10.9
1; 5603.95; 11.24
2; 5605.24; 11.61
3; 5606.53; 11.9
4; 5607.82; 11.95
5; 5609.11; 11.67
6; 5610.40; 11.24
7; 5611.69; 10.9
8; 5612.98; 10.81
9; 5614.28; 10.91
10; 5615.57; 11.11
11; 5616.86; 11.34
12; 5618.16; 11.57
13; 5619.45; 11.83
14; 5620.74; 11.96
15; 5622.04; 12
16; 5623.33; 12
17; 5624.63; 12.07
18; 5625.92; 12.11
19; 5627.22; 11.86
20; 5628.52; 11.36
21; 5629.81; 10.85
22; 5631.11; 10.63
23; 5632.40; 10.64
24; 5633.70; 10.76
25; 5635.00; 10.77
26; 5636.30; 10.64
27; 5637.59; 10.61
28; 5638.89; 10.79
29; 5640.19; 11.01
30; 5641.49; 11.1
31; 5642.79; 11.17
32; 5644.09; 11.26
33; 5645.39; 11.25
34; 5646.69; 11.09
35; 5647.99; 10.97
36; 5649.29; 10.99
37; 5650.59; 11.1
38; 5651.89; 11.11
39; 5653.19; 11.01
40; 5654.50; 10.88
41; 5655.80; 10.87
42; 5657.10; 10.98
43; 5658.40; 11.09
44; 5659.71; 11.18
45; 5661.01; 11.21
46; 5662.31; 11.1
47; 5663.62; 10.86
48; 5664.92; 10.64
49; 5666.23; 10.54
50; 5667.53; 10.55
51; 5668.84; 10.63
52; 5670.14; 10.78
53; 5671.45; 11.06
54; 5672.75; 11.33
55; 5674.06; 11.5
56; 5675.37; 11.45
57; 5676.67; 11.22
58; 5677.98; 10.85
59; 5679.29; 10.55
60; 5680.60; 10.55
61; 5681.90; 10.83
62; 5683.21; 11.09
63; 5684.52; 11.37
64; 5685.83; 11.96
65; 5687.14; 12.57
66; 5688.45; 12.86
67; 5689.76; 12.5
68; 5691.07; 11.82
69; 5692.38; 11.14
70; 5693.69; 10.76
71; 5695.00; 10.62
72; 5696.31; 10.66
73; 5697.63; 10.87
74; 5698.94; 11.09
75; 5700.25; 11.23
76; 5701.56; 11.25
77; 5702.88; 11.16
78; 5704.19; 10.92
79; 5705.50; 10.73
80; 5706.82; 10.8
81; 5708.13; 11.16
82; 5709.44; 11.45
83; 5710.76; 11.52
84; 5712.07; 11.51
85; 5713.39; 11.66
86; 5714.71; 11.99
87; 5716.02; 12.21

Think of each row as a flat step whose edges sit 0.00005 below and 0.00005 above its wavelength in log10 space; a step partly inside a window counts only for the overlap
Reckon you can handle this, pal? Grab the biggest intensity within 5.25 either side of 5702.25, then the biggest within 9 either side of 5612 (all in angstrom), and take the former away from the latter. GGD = 0.7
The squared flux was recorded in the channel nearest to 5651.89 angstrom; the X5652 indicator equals 123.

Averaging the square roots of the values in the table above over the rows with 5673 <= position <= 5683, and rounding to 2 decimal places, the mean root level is 3.32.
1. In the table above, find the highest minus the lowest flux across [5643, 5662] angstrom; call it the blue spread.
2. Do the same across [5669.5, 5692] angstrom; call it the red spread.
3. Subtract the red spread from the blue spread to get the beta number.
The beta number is -1.9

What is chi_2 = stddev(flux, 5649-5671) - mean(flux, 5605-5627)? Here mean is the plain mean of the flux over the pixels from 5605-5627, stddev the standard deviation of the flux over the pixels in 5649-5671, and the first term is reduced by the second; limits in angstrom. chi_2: -11.4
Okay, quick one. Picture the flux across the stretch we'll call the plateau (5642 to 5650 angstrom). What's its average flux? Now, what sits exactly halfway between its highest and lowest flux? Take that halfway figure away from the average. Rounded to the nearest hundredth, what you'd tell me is 0.01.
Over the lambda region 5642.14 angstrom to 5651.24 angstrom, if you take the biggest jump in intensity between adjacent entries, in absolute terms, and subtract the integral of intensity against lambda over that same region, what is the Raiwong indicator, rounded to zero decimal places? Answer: -101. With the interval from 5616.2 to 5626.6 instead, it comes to -123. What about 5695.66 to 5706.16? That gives -115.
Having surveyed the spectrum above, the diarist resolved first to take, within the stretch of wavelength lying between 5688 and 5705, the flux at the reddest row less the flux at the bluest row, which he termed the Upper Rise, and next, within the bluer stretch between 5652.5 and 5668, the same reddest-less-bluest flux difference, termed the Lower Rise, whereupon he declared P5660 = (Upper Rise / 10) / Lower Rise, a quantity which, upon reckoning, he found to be 0.42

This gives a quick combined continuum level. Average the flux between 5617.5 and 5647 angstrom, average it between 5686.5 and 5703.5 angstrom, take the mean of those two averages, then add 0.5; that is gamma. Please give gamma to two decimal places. 11.85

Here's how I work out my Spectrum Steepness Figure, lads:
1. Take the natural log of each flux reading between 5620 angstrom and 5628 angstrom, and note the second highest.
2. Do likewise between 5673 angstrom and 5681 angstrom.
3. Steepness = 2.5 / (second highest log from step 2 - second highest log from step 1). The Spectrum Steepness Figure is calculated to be -47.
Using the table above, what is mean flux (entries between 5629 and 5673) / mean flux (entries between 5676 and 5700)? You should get 0.97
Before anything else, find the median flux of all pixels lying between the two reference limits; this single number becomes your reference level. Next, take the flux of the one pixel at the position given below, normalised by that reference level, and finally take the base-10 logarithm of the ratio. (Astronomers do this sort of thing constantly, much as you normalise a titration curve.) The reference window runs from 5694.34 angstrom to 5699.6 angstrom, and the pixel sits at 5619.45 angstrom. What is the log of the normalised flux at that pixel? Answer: 0.041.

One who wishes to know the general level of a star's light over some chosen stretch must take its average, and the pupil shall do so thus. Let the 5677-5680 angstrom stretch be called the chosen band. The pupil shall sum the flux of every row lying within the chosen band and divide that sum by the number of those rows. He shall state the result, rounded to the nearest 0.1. 10.7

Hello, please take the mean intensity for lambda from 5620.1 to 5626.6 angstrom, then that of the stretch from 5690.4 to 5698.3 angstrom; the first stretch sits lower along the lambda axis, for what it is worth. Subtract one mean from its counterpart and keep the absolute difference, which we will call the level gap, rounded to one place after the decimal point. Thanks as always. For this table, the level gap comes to 1.0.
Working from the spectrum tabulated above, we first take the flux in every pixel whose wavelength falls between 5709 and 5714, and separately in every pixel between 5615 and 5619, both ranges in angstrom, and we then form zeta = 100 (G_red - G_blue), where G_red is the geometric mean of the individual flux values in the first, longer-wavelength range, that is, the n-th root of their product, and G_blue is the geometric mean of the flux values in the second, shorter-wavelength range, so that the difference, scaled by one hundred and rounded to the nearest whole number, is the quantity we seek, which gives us 20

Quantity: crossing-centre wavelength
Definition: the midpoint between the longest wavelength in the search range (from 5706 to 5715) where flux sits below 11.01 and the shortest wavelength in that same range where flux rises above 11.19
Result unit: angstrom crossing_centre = 5708.1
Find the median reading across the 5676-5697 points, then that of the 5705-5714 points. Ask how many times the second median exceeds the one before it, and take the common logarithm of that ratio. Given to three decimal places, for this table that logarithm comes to 0.013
